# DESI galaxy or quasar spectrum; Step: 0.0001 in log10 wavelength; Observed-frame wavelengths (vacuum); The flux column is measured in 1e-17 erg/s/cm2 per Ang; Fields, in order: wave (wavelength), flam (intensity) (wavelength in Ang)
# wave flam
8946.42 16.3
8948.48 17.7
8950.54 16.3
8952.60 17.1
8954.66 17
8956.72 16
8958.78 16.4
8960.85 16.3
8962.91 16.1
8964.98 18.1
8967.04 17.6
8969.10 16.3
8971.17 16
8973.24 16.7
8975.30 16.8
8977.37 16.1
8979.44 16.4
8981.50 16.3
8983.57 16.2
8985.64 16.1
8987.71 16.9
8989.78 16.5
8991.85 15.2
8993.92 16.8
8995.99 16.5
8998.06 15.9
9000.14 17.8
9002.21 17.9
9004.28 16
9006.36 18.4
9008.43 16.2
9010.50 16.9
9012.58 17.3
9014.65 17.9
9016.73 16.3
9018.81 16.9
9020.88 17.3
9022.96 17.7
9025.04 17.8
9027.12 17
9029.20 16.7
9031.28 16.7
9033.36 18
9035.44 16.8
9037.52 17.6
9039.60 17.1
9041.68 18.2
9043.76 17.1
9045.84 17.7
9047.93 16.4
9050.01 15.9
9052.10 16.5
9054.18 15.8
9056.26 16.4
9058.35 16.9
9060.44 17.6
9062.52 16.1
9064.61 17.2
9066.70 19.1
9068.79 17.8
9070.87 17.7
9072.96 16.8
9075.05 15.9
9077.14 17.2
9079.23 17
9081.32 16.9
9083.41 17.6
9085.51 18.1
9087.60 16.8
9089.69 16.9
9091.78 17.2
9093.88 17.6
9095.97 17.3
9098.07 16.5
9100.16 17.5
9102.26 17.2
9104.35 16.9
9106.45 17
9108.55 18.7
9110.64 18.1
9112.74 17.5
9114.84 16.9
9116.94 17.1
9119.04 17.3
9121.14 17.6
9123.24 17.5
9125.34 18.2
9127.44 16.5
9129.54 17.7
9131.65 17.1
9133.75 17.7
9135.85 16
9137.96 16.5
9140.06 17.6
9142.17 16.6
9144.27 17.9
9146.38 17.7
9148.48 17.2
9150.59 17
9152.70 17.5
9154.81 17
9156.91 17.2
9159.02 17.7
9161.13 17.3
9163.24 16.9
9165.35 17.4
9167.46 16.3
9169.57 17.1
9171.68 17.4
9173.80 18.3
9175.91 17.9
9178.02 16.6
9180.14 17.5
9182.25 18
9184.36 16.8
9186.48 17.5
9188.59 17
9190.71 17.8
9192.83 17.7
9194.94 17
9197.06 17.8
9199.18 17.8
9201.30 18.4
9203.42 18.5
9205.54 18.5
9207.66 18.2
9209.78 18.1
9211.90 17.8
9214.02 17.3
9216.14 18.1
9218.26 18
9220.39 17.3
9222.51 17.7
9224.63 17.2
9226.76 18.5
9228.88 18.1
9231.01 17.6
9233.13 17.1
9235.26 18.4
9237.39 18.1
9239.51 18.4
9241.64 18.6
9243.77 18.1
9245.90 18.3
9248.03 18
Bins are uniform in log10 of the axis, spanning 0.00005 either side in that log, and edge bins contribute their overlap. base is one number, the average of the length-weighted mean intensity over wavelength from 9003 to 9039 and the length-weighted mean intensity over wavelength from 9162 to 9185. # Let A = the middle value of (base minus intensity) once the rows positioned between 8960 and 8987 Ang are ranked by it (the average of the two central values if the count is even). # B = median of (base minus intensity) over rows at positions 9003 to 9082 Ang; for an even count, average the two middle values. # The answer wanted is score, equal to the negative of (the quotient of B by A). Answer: -0.2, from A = 0.9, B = 0.2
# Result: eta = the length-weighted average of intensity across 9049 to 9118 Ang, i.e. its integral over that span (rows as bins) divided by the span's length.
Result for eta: 17.1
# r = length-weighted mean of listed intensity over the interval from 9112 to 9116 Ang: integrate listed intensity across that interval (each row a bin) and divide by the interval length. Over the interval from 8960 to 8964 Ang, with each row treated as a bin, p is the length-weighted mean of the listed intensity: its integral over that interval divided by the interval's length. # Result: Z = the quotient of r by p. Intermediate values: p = 16.2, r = 17.2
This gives 1.06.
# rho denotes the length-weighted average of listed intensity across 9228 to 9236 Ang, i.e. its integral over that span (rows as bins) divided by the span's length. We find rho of 17.8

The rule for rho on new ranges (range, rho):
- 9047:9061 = 16.5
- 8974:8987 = 16.3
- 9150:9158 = 17.2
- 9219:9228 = 17.7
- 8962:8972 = 16.8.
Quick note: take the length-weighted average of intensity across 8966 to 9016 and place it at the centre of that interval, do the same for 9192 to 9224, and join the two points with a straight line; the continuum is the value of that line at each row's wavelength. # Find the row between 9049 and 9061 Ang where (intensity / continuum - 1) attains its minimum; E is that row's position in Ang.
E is 9054.18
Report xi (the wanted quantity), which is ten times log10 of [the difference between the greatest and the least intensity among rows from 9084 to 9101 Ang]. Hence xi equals 2.04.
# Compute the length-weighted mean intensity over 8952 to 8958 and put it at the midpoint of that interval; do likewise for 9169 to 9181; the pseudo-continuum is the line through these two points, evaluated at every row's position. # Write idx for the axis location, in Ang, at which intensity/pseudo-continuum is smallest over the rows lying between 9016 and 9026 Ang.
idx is 9016.73 Ang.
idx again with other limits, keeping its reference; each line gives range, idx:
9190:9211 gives 9194.94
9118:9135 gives 9127.44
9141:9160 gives 9142.17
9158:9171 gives 9167.46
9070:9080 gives 9075.05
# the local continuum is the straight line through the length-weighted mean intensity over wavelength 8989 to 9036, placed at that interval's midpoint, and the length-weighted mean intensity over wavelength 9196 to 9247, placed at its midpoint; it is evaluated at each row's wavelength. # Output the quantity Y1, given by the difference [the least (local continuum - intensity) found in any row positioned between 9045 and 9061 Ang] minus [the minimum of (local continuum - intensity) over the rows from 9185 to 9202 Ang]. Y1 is -0.1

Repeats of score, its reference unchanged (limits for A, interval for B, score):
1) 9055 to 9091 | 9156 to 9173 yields 0.1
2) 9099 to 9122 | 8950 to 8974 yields 12.0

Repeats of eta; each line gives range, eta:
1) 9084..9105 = 17.2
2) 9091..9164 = 17.3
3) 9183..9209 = 17.8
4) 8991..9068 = 17.0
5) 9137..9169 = 17.2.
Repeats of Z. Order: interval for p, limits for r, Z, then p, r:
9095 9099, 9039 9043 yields 1.05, 16.9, 17.7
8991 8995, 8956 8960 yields 1.01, 16.1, 16.2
